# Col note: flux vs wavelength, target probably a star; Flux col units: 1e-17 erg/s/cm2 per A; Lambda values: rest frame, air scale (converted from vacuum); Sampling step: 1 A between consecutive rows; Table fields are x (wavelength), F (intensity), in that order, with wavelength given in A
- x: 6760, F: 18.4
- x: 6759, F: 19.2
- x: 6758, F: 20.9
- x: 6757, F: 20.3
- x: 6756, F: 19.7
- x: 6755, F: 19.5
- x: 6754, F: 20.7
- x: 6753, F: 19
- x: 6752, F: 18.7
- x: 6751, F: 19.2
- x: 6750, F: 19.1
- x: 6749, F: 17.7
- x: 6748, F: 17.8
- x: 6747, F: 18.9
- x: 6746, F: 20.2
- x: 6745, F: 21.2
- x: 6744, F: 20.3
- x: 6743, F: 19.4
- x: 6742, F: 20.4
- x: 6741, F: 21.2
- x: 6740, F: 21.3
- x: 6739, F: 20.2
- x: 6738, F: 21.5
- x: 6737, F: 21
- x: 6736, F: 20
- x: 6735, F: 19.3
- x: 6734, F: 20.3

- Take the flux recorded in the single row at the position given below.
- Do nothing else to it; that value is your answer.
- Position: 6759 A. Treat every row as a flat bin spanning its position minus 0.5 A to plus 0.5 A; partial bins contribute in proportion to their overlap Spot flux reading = 19.2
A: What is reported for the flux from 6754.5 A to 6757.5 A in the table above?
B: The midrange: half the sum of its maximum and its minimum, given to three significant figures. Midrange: 19.9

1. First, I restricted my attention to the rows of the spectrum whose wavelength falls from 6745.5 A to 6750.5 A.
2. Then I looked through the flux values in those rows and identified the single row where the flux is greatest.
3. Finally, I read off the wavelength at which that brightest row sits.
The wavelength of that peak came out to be 6746 A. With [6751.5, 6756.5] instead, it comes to 6754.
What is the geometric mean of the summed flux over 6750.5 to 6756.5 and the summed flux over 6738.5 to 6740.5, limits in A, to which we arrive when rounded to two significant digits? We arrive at 70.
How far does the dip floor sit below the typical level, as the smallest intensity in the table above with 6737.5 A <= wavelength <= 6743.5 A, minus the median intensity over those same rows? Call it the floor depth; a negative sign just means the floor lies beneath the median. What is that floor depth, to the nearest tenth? -1.4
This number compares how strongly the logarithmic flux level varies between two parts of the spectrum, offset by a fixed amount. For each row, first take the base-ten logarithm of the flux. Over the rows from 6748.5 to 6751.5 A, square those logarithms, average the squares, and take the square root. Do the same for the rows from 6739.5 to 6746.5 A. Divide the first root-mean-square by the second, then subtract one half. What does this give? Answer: 0.468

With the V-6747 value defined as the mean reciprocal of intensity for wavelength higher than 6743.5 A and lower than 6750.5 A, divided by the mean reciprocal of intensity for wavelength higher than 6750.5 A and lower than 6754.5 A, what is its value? 1.01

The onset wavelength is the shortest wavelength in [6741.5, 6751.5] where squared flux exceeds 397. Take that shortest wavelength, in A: 6742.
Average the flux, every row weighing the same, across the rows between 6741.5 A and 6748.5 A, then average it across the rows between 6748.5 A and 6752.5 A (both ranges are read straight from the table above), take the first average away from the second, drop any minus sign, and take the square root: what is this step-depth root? 1.0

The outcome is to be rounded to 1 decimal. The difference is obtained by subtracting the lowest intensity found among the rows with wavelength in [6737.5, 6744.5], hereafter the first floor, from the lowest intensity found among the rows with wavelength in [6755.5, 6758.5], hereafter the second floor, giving 0.3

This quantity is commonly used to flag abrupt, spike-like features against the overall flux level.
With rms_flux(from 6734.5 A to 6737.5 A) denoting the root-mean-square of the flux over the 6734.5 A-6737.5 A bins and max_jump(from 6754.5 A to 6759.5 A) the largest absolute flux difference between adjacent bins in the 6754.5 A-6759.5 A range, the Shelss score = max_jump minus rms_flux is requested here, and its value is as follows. -18.4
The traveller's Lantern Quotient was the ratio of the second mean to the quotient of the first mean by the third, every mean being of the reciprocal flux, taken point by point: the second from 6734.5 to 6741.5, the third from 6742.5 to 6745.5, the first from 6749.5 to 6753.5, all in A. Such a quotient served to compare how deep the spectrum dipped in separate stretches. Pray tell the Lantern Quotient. 0.0455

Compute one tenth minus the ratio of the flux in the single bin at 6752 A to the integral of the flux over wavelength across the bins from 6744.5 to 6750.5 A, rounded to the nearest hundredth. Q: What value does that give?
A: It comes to -0.06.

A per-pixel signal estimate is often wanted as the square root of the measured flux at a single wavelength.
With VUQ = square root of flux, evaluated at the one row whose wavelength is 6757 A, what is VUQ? 4.51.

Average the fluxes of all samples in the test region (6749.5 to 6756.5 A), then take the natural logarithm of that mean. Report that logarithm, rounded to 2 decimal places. 2.97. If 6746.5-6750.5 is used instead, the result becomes 2.91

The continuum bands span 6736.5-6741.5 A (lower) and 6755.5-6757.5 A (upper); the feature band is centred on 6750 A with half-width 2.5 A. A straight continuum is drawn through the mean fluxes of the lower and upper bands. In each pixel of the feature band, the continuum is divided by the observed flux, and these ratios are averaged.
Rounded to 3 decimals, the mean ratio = 1.103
